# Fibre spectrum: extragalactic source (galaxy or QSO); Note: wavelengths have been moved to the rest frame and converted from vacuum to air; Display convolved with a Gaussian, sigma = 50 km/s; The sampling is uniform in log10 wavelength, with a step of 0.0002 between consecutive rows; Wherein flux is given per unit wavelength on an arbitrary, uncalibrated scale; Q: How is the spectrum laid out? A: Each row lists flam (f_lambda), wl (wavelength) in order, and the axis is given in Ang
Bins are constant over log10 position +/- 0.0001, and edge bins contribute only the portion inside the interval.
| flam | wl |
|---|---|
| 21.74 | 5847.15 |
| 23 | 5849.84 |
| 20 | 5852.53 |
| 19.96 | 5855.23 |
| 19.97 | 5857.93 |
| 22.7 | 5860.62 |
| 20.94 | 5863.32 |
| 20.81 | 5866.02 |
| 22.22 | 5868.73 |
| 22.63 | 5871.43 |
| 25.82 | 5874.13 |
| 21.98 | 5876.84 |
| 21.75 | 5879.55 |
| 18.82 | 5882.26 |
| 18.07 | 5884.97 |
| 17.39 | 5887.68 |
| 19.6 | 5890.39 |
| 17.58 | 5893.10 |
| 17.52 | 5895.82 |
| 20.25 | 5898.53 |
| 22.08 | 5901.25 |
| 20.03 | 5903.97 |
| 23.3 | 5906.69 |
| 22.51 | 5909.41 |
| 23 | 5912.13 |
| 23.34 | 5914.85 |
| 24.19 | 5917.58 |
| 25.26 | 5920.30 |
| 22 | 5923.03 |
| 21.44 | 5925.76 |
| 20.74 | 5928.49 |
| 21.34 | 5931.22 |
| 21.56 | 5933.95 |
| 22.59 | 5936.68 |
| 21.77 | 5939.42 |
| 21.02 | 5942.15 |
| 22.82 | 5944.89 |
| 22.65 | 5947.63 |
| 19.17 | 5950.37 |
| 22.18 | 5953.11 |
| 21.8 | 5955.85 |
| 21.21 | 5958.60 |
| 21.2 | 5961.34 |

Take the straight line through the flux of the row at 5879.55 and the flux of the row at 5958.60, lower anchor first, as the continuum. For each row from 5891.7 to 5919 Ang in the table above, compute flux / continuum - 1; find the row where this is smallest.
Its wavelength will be 5895.82 Ang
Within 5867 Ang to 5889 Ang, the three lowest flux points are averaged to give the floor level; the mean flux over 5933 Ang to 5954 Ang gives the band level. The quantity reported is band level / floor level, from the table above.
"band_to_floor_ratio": 1.20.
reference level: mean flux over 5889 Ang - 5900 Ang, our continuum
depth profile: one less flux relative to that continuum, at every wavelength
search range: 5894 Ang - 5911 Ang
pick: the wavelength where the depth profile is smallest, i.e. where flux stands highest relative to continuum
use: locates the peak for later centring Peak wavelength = 5906.69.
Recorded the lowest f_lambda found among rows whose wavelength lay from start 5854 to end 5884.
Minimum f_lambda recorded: 18.82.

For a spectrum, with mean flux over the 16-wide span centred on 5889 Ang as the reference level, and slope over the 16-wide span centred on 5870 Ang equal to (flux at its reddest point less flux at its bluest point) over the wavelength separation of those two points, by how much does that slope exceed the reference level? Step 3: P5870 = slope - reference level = -18.1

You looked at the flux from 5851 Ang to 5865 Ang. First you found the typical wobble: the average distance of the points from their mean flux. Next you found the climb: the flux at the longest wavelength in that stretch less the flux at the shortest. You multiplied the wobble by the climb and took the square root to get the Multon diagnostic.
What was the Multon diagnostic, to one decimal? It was 0.9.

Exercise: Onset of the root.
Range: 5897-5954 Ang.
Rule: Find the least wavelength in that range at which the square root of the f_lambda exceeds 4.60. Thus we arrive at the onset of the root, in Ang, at 5901.25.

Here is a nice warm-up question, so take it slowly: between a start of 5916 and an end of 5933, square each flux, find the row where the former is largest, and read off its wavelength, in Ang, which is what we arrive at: 5920.30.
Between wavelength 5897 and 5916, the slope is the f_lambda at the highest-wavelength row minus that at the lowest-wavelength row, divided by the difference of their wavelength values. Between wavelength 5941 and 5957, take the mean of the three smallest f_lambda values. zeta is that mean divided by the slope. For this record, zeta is 109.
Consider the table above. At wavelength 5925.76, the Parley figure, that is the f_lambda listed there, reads 21.44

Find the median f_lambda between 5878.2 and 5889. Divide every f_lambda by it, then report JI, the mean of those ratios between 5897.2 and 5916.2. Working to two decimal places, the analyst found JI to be 1.20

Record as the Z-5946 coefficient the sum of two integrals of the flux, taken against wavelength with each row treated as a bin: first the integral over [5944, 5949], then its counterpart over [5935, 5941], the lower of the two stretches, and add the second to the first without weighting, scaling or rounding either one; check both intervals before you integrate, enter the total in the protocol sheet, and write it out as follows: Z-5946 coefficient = 246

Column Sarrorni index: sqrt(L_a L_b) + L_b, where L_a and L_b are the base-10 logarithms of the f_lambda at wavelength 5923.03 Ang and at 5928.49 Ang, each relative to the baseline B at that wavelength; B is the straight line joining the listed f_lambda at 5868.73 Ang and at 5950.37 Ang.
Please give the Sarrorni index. 0.041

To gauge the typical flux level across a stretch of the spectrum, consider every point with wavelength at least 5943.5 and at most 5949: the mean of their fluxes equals 22.7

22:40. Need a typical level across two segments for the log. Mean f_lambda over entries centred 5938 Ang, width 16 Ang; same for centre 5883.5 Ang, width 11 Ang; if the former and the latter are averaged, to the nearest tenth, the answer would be 20.4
